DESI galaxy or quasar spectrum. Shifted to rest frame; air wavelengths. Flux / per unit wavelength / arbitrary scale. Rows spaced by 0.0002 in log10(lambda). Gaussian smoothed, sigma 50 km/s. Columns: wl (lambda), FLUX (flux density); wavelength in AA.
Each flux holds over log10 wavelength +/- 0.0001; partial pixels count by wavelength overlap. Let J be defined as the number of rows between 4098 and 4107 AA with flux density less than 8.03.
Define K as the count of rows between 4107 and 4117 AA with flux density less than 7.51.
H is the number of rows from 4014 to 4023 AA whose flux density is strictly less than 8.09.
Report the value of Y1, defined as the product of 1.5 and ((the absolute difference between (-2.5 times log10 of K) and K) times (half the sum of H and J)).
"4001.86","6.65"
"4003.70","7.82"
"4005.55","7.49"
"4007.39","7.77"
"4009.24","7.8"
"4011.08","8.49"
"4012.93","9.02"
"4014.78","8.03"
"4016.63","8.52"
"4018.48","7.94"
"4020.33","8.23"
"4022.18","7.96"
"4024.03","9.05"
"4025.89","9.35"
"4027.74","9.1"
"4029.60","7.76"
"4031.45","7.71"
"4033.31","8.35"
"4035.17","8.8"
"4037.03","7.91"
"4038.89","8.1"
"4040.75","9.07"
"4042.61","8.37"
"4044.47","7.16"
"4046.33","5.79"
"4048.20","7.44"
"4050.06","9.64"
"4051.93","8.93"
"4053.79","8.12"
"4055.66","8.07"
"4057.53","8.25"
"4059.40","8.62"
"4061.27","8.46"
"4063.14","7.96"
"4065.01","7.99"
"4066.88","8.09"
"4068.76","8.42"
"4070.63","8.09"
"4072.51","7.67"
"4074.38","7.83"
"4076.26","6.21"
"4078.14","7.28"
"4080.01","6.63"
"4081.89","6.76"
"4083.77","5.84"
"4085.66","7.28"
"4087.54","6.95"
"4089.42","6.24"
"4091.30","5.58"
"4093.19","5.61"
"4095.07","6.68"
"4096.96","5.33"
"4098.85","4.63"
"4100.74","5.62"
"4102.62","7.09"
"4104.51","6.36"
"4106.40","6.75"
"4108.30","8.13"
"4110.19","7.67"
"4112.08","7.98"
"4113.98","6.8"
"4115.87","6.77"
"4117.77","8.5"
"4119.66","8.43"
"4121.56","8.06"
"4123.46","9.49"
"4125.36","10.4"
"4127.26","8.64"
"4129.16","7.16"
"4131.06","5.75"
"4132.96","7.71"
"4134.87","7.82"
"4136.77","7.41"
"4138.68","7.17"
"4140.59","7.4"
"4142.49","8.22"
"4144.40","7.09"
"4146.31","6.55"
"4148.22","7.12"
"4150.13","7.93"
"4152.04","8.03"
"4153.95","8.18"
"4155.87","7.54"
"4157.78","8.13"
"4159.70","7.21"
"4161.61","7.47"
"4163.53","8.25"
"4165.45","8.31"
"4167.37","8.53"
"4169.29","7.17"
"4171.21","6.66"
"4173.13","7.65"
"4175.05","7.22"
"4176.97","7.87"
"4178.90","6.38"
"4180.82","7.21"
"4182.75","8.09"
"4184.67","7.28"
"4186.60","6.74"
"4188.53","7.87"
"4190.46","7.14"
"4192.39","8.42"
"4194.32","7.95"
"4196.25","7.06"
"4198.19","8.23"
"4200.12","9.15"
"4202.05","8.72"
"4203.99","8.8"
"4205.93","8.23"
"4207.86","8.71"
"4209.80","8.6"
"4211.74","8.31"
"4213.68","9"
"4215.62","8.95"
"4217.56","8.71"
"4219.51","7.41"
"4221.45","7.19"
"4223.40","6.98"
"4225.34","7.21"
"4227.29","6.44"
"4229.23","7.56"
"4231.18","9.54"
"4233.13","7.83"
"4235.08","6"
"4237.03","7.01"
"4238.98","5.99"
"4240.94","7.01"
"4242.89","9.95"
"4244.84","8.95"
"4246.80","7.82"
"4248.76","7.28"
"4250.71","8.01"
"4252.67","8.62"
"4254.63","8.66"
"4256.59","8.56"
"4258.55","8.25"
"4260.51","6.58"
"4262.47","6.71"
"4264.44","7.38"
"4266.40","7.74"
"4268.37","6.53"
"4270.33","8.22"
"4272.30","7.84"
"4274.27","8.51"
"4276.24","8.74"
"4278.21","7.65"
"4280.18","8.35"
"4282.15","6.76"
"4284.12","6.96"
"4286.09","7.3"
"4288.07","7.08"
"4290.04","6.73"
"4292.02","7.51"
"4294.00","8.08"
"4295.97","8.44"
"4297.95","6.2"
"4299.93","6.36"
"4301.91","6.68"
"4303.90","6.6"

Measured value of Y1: 16.5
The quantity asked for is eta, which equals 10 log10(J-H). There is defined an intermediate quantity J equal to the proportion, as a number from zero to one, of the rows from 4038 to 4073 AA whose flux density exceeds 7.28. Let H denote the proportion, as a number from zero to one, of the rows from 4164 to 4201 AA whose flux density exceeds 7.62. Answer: -4.3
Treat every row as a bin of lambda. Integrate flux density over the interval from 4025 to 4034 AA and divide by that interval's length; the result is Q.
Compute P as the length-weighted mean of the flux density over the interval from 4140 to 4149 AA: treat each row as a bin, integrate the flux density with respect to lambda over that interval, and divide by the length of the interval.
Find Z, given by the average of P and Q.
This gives 7.87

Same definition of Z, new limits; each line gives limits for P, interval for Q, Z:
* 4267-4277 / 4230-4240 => 7.61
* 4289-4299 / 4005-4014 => 7.76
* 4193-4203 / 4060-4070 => 8.21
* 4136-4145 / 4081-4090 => 7.05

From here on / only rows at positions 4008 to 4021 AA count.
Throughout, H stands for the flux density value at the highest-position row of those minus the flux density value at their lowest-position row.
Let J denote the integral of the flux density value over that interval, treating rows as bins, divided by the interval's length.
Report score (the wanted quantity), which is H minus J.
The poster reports -7.85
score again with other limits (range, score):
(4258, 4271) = -7.32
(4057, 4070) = -8.08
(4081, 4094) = -7.48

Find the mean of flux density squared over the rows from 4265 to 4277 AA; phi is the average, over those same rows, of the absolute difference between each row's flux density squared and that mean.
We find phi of 8.7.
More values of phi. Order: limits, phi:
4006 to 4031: 8.4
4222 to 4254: 14.2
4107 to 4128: 12.7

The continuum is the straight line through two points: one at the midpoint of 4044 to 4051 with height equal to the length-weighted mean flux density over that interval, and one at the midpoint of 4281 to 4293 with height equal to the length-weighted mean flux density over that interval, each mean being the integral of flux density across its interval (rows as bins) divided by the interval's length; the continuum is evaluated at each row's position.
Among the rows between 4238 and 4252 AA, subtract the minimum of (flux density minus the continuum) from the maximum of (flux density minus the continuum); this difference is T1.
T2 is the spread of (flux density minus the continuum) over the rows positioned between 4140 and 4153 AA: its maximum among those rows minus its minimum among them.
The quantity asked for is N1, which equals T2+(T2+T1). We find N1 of 7.3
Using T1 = 4.0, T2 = 1.7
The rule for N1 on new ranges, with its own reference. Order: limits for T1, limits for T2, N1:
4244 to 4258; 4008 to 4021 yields 4.1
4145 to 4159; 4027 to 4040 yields 4.4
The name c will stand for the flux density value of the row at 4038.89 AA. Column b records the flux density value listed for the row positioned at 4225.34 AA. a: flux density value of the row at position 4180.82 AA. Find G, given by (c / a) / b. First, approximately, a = 7.21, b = 7.21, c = 8.1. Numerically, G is 0.156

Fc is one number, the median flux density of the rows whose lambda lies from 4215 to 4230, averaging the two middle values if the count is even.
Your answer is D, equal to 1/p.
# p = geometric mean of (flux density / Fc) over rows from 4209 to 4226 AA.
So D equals 0.91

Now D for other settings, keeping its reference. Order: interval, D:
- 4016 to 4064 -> 0.89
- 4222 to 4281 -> 0.95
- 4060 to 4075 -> 0.91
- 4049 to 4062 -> 0.85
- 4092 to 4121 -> 1.09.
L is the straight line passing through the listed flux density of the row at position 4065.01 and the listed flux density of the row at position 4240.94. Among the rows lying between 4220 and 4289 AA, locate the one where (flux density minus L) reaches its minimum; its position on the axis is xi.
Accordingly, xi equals 4235.08 AA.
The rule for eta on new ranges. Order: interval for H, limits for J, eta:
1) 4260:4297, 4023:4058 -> -3.8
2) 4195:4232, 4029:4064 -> -5.8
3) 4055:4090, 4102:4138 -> -12.8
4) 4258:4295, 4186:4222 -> -5.0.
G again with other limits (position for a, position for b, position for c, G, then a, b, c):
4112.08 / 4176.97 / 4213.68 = 0.143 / 7.98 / 7.87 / 9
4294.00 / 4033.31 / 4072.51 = 0.114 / 8.08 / 8.35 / 7.67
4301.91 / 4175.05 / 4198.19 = 0.171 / 6.68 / 7.22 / 8.23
